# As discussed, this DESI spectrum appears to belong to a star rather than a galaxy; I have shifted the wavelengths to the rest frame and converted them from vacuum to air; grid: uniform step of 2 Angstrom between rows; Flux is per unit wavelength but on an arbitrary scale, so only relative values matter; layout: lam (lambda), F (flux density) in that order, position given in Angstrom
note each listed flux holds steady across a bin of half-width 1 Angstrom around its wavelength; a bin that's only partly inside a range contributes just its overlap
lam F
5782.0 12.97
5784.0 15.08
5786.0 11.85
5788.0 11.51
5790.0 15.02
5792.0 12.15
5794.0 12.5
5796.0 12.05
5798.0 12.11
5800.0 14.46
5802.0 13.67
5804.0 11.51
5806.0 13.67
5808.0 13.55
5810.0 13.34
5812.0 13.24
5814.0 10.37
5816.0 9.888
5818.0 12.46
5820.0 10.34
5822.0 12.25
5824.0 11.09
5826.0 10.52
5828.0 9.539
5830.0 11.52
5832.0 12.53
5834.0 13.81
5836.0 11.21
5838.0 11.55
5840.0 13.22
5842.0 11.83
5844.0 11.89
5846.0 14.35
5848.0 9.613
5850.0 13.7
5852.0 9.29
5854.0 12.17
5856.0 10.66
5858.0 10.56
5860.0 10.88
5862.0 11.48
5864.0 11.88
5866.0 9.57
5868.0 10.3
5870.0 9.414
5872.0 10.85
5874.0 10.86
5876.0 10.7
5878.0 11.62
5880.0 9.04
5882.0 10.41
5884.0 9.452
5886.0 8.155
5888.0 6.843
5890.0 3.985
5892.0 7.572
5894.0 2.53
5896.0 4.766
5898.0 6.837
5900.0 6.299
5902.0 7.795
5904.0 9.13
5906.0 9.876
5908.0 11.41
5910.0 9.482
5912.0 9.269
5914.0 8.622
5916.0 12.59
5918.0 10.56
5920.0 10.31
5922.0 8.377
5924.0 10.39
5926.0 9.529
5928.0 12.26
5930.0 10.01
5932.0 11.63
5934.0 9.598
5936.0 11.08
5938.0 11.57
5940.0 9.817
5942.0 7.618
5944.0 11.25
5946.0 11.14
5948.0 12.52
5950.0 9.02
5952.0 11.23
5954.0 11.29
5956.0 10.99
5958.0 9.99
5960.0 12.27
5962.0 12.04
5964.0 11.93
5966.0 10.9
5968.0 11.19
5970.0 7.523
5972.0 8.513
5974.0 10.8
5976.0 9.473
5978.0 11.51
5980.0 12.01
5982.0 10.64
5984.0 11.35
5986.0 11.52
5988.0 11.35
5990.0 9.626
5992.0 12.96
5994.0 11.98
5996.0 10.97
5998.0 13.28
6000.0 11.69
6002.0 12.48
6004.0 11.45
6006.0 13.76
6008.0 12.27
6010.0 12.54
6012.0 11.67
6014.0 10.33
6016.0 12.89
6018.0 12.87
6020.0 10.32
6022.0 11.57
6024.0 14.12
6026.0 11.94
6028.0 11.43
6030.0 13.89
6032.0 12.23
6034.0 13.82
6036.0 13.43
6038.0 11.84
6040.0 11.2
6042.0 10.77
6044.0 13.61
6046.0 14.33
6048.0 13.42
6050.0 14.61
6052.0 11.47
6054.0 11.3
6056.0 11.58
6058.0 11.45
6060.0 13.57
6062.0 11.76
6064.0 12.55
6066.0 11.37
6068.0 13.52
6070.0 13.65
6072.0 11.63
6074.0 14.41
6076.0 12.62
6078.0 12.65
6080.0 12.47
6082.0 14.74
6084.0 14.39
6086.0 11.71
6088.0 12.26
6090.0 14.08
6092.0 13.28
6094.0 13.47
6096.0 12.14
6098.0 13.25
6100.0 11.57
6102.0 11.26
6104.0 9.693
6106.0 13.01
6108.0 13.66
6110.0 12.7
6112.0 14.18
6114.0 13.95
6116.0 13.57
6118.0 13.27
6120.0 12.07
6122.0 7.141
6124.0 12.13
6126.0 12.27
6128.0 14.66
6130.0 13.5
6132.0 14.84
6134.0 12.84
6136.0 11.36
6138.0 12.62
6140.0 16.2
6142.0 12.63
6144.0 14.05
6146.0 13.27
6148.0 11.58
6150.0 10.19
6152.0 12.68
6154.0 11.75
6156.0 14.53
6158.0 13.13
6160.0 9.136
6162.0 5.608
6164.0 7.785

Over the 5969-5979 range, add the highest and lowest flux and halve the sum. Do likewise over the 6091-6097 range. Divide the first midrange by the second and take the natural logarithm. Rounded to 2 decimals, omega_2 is -0.30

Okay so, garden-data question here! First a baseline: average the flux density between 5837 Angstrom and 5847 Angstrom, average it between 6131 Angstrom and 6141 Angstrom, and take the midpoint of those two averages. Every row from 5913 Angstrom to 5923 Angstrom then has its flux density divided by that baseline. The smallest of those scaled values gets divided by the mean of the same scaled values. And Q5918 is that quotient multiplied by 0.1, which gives 0.083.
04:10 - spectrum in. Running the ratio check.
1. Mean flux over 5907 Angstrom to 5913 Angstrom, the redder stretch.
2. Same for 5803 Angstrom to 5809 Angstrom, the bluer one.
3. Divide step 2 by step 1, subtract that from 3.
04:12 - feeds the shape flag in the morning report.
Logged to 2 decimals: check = 1.72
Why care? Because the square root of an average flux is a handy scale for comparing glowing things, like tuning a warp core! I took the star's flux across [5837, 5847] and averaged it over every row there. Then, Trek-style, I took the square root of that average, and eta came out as 3.55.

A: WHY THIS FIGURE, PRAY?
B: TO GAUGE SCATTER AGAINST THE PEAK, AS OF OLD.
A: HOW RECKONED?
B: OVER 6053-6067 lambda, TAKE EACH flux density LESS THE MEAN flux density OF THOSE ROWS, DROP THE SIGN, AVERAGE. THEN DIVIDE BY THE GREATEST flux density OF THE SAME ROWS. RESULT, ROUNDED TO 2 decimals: 0.05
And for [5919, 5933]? 0.07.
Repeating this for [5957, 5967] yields 0.06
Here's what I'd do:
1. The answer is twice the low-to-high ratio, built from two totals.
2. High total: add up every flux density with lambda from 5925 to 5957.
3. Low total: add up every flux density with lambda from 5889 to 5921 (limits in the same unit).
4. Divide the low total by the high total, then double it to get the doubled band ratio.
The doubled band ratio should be 1.5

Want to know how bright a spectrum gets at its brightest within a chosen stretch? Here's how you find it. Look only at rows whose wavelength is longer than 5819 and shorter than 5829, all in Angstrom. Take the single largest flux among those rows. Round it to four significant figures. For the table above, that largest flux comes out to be 12.25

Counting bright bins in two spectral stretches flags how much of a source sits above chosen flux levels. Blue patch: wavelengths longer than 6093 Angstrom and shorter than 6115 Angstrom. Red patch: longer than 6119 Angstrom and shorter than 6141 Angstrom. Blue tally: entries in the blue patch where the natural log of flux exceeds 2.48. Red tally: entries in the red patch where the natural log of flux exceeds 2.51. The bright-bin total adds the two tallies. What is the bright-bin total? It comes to 14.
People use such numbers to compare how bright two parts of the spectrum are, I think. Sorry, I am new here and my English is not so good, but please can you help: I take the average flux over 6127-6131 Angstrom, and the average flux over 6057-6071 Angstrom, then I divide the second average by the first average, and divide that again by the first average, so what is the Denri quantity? 0.063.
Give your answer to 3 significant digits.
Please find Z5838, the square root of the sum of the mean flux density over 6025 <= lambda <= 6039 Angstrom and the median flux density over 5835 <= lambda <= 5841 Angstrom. 4.92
